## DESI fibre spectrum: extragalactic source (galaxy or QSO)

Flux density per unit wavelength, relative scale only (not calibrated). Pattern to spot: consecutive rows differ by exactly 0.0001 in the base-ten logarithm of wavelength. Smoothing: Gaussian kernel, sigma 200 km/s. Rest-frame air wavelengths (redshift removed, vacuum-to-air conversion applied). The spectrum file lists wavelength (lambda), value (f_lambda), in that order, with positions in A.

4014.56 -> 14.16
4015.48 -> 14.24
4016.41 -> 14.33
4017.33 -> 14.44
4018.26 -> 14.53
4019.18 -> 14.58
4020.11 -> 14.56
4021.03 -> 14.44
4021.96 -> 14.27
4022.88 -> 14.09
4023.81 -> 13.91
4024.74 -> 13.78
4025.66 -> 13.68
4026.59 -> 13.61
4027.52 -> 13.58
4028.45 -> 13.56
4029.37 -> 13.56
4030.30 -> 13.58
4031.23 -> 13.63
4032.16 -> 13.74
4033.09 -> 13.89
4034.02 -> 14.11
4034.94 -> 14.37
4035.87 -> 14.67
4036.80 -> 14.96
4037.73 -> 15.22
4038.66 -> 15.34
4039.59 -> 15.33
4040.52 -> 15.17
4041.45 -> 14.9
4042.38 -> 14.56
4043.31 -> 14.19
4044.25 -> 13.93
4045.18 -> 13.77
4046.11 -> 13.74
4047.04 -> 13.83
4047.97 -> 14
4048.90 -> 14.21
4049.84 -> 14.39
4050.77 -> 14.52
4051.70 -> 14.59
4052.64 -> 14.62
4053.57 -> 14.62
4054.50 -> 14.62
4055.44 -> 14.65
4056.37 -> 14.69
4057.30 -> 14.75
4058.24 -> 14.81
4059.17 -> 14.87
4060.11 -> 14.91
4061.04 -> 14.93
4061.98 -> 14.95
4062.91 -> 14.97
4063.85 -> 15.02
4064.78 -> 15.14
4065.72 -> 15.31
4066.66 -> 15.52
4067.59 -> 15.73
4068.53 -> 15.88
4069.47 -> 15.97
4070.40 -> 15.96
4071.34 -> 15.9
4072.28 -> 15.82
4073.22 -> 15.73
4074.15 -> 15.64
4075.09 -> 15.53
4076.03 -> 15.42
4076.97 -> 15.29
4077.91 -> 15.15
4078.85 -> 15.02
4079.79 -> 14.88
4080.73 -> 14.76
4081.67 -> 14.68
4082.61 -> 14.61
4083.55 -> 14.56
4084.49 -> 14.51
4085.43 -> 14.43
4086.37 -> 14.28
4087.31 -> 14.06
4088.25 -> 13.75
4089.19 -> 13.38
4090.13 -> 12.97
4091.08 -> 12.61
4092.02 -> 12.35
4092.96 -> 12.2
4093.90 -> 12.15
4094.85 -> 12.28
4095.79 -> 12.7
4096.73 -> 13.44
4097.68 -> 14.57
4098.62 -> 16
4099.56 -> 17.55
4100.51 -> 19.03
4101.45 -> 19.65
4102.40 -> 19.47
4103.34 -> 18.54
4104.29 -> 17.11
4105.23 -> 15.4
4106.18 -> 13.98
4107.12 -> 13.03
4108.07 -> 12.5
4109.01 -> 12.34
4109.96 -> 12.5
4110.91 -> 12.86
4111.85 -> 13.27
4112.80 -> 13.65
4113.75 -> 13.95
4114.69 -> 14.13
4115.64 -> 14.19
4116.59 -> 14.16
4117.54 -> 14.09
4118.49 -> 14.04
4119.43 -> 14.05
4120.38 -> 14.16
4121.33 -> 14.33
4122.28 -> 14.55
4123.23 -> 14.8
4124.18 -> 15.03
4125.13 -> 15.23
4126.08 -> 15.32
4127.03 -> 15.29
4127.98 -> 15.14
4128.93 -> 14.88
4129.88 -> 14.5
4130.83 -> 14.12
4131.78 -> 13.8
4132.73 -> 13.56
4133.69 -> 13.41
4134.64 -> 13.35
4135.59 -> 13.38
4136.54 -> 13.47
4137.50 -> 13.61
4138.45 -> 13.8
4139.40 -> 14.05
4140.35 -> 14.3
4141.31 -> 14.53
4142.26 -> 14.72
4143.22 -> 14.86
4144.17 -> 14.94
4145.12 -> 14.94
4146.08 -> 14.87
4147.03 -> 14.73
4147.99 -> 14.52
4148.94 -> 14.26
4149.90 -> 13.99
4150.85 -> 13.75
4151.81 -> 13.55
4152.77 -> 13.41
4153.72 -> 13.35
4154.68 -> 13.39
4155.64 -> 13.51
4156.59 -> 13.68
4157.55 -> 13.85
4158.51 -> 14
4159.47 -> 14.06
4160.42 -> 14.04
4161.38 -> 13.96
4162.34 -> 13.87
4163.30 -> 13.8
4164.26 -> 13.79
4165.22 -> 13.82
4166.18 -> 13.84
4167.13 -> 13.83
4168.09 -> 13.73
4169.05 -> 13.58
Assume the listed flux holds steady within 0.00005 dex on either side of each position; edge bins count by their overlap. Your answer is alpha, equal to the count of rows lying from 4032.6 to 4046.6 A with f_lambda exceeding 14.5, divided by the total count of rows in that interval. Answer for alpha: 0.5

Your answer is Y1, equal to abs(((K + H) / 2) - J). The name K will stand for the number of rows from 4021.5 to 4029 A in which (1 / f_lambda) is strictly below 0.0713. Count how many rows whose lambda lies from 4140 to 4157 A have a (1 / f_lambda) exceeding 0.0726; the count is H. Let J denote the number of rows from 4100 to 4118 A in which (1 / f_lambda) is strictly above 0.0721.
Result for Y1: 2.5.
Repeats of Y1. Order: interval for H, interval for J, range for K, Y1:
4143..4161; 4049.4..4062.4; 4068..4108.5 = 18.5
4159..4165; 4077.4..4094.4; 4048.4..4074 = 6.5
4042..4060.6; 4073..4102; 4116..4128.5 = 2.5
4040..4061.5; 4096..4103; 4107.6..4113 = 0.0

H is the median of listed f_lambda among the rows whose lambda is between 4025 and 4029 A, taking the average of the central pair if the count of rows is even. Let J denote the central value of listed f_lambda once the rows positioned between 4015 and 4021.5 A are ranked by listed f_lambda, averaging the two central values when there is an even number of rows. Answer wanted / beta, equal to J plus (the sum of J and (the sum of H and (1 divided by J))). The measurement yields 42.5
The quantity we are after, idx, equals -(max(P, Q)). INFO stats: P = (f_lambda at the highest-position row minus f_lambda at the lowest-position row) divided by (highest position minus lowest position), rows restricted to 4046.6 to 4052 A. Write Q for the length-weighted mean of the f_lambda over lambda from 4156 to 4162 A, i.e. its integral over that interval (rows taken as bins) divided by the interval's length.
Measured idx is -13.9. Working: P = 0.16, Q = 13.9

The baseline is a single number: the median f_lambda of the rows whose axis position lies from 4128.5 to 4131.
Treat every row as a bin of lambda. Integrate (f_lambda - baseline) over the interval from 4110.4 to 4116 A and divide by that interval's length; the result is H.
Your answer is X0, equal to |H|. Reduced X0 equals 0.8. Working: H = -0.8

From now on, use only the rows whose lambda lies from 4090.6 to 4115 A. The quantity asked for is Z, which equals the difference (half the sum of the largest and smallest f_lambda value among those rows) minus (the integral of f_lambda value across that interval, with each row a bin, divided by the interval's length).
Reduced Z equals 1.39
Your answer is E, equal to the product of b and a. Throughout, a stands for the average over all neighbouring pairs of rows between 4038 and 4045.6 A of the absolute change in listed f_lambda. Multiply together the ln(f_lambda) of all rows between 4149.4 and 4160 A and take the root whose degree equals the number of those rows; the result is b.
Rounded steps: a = 0.22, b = 2.62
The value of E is 0.59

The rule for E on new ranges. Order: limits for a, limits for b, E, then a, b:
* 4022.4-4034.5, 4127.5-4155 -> 0.24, 0.09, 2.65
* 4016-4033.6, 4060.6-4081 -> 0.24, 0.09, 2.73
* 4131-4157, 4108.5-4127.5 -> 0.40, 0.15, 2.64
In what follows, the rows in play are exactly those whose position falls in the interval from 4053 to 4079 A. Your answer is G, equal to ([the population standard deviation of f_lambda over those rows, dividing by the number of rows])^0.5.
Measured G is 0.67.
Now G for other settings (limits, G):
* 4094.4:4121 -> 1.49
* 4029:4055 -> 0.74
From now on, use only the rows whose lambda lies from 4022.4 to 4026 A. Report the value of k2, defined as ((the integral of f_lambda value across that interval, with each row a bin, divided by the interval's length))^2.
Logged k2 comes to 193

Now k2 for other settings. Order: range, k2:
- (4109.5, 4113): 170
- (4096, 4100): 231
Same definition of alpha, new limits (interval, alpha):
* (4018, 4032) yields 0.2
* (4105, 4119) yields 0.1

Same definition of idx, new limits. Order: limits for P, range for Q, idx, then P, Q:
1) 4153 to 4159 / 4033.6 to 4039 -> -14.8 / 0.14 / 14.8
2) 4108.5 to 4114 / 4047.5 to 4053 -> -14.4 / 0.34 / 14.4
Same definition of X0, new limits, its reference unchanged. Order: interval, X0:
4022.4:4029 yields 0.8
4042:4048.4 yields 0.5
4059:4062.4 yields 0.4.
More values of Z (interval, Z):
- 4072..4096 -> -0.20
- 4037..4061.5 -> -0.05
